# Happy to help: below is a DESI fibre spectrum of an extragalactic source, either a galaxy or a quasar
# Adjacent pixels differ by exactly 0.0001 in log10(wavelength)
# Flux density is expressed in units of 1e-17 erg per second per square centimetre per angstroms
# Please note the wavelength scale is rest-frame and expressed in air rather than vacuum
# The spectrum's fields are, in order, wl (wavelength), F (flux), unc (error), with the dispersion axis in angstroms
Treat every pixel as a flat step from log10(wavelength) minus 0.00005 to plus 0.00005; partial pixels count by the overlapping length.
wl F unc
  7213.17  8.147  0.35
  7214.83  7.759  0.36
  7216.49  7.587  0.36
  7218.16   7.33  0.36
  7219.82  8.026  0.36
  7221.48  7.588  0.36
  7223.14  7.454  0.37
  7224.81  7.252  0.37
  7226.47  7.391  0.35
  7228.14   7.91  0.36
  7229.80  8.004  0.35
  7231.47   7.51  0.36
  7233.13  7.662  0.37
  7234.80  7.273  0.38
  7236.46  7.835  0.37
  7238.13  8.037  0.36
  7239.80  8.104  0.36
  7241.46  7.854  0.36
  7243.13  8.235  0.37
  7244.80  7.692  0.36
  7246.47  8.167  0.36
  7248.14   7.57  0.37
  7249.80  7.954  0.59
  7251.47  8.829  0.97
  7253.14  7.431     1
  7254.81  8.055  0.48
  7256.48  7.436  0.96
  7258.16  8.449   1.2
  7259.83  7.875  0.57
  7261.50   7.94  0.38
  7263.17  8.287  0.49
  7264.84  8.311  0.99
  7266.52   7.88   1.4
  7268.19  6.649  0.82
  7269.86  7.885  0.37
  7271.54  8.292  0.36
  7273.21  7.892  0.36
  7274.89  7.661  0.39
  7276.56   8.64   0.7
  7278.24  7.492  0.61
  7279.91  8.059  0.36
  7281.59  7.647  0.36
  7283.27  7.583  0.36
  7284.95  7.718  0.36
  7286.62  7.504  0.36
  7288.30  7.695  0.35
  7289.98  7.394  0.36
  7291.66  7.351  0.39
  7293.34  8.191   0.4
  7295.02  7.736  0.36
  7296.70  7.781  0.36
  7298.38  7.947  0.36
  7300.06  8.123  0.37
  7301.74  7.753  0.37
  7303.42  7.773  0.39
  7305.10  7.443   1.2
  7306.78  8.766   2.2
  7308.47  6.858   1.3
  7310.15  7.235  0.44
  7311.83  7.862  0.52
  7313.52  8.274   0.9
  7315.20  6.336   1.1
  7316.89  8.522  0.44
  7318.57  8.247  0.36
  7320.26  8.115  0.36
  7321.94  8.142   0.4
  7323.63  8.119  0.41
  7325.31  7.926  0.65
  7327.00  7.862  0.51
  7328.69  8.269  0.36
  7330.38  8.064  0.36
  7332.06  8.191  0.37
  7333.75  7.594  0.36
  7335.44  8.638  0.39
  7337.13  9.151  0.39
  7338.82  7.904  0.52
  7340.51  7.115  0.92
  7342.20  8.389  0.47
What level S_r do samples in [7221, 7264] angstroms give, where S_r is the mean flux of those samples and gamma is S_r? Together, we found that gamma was 7.84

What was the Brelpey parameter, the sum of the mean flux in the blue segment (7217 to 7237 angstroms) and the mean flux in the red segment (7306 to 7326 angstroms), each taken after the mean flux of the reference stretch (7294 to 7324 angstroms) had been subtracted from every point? -0.20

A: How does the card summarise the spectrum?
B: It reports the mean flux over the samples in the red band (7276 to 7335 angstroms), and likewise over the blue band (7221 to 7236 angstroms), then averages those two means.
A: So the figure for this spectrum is 7.70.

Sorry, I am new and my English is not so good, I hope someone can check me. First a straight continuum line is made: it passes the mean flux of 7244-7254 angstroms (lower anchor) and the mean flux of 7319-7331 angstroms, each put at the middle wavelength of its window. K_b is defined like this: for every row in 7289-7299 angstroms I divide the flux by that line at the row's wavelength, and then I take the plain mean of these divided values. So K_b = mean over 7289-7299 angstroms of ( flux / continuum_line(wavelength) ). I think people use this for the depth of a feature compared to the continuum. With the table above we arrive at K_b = 0.96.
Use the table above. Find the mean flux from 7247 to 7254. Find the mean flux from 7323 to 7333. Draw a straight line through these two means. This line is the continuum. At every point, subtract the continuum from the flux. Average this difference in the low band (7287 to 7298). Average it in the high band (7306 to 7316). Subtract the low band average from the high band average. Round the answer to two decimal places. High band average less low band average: -0.17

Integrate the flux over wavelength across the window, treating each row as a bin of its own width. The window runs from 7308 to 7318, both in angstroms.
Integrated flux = 76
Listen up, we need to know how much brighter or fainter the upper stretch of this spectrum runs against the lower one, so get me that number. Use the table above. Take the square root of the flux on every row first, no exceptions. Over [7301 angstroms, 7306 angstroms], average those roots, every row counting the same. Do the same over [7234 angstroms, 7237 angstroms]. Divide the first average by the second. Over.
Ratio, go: 1.01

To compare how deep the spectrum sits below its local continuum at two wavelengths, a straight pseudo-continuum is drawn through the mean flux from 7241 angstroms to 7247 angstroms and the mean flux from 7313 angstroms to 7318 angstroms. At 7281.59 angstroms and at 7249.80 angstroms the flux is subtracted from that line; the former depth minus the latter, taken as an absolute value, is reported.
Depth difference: 0.2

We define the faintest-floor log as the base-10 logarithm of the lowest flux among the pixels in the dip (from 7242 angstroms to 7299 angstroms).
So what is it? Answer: 0.823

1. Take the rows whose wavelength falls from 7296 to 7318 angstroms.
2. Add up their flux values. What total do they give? 101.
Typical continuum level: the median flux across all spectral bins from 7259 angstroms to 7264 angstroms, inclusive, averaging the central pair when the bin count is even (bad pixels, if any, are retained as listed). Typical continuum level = 7.9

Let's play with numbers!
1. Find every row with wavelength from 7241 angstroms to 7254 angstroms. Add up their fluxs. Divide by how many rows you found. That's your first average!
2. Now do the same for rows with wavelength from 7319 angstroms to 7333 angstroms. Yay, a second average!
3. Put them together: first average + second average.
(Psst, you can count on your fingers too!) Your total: 16.1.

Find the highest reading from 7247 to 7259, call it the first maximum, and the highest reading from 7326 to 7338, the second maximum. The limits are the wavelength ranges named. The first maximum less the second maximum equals -0.3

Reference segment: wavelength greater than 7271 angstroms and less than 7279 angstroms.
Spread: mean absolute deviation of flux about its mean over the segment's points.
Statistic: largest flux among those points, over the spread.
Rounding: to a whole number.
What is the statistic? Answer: 23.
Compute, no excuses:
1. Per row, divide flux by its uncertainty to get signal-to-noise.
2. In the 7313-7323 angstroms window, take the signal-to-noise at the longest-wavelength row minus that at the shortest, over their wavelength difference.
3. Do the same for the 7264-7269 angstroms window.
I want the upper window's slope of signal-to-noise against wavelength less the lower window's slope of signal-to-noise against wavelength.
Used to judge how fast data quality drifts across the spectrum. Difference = 1.4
